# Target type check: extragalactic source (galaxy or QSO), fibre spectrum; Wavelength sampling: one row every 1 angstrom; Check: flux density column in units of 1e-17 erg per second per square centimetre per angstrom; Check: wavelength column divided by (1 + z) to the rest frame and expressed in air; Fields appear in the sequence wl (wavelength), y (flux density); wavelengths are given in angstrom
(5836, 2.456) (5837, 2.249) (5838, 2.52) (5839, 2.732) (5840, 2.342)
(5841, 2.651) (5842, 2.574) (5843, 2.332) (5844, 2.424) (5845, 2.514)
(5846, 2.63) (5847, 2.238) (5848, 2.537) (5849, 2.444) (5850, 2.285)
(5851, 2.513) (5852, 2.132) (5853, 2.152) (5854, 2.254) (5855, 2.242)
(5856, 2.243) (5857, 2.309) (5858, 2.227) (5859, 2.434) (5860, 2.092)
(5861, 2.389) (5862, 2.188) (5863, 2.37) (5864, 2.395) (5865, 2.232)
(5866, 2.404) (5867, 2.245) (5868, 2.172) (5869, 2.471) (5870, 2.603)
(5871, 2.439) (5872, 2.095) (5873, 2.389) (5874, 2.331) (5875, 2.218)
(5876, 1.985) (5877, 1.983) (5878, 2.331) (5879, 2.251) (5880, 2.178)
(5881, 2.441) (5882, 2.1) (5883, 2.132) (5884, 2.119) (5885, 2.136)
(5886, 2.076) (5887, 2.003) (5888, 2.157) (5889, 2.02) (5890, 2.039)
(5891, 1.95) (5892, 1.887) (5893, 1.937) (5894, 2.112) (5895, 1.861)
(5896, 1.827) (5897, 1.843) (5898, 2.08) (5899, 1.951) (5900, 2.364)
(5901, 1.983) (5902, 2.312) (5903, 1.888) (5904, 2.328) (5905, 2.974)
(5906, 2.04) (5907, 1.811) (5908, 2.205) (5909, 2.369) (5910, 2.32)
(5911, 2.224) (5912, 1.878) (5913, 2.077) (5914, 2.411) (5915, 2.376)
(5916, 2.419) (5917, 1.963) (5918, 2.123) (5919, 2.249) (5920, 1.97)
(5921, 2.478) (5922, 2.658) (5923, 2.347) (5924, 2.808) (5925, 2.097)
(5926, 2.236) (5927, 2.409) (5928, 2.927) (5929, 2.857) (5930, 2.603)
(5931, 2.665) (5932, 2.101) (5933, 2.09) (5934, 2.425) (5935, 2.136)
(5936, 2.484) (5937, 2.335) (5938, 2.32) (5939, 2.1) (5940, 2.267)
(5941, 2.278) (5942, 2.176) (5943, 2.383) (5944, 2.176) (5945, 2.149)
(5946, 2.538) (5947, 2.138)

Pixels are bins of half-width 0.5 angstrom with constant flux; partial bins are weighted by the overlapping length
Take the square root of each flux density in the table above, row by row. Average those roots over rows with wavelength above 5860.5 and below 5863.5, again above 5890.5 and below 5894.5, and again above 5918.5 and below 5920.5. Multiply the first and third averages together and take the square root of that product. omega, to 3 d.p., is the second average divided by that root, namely 0.945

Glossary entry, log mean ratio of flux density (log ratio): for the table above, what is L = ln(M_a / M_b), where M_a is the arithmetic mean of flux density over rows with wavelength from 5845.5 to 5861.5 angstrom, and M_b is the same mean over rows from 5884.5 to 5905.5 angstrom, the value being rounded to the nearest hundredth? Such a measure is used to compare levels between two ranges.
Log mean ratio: 0.11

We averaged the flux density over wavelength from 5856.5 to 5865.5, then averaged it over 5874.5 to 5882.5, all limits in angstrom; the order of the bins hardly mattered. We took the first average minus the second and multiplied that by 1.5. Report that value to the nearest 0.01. 0.16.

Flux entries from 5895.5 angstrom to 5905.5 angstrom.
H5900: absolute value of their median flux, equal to 2.03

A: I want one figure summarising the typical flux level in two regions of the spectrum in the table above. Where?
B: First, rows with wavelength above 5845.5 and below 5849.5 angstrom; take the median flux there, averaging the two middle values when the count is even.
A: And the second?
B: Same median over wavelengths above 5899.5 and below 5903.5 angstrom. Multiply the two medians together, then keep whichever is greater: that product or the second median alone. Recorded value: 5.35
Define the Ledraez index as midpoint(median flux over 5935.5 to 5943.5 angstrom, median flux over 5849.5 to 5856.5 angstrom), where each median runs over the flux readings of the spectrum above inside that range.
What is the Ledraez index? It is 2.27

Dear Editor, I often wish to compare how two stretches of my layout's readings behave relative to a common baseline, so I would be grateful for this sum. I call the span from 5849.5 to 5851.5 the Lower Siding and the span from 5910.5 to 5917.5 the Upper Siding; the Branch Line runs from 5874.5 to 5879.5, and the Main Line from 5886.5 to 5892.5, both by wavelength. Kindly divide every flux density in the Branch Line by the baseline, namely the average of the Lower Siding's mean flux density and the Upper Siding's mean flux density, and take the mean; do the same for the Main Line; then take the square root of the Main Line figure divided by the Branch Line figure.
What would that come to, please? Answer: 0.97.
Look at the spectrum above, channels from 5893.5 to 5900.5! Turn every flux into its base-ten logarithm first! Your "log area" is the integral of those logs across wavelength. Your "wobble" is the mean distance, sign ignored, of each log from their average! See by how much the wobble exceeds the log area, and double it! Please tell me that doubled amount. -4.1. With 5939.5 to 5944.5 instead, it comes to -3.5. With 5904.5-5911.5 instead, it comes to -4.9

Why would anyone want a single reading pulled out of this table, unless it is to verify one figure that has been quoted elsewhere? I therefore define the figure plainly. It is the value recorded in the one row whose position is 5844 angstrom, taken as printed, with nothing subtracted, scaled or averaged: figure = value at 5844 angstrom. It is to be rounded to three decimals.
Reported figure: 2.424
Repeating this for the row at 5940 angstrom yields 2.267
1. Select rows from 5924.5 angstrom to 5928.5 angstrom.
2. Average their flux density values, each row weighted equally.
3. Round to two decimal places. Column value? 2.42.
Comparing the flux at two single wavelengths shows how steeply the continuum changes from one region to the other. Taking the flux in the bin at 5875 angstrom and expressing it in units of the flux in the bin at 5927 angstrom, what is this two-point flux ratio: 0.92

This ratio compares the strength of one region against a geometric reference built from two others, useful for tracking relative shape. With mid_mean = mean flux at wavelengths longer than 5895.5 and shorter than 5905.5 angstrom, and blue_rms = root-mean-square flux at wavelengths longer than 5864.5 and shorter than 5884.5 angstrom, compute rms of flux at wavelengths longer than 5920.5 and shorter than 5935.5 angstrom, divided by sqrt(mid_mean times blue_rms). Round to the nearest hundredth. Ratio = 1.12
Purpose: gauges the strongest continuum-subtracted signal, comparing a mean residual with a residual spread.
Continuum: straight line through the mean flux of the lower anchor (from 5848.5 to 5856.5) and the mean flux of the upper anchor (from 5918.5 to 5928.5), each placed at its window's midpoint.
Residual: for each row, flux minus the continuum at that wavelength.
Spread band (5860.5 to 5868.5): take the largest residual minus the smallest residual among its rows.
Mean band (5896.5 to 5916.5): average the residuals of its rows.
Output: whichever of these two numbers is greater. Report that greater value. 0.24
